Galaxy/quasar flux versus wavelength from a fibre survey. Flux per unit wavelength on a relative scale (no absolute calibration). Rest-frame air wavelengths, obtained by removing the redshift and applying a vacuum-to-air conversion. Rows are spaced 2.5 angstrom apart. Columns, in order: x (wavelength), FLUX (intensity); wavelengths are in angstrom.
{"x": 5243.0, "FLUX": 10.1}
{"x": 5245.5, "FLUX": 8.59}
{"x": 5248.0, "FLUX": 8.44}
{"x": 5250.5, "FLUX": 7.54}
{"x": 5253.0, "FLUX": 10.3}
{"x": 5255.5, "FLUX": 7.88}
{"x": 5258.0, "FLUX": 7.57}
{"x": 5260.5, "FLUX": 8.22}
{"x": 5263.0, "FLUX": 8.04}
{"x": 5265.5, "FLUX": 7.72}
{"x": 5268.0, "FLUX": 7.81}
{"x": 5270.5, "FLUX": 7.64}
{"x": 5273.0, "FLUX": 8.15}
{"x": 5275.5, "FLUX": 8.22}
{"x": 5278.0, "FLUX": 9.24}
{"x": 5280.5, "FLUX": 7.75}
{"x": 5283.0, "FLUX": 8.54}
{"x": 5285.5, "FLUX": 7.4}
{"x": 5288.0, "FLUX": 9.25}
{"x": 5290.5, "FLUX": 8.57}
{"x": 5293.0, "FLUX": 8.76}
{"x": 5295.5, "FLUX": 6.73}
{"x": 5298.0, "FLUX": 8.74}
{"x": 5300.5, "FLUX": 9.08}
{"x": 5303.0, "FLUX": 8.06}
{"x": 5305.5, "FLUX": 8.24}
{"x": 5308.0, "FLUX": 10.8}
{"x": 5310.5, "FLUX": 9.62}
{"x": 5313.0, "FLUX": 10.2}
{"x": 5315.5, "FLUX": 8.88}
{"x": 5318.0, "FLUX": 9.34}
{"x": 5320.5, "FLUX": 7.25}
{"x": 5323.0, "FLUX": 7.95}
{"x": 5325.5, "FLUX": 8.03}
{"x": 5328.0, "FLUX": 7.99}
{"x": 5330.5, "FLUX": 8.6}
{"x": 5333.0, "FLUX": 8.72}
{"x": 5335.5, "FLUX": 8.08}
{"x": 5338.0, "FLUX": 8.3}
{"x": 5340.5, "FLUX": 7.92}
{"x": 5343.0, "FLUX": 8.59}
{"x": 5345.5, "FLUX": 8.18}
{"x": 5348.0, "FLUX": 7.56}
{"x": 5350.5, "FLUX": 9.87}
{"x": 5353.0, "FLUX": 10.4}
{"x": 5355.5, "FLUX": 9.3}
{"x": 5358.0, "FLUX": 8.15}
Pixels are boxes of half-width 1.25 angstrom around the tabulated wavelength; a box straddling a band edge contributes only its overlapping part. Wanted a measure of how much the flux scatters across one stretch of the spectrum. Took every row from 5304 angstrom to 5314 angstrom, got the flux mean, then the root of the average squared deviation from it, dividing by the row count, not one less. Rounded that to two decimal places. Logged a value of 0.95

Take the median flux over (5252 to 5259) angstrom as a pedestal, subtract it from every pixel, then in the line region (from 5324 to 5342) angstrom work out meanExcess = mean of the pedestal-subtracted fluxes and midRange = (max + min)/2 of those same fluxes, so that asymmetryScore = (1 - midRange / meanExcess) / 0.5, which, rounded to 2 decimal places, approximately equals -0.48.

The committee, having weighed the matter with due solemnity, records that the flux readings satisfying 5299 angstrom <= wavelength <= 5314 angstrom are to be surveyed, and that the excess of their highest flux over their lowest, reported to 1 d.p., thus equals 2.7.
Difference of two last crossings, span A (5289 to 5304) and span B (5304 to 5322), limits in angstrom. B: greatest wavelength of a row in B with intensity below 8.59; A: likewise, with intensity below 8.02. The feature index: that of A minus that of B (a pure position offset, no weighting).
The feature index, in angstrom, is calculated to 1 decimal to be -25.0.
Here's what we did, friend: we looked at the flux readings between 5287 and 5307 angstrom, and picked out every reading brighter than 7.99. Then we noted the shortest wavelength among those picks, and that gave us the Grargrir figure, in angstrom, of 5288.0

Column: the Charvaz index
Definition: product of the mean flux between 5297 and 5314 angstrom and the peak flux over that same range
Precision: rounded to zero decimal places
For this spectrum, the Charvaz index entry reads 100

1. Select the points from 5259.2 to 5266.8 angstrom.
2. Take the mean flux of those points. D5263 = 8.0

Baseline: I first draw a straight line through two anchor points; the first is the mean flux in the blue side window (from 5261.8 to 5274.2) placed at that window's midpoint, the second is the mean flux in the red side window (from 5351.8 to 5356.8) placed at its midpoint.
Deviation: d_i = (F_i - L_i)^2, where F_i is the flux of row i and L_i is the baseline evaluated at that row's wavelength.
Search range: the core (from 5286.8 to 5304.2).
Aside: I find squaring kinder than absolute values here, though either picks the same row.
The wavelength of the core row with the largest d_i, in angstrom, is 5295.5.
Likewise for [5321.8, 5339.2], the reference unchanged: 5335.5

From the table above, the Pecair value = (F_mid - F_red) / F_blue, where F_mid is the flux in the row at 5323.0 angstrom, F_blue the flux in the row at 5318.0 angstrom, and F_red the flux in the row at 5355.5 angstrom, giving -0.14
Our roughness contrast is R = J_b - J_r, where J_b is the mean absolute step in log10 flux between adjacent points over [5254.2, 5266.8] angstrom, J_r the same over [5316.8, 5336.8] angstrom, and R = -0.012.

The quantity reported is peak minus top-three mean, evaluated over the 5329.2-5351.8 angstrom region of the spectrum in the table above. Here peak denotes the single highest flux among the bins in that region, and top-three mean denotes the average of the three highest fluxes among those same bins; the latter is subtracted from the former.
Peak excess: 0.81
